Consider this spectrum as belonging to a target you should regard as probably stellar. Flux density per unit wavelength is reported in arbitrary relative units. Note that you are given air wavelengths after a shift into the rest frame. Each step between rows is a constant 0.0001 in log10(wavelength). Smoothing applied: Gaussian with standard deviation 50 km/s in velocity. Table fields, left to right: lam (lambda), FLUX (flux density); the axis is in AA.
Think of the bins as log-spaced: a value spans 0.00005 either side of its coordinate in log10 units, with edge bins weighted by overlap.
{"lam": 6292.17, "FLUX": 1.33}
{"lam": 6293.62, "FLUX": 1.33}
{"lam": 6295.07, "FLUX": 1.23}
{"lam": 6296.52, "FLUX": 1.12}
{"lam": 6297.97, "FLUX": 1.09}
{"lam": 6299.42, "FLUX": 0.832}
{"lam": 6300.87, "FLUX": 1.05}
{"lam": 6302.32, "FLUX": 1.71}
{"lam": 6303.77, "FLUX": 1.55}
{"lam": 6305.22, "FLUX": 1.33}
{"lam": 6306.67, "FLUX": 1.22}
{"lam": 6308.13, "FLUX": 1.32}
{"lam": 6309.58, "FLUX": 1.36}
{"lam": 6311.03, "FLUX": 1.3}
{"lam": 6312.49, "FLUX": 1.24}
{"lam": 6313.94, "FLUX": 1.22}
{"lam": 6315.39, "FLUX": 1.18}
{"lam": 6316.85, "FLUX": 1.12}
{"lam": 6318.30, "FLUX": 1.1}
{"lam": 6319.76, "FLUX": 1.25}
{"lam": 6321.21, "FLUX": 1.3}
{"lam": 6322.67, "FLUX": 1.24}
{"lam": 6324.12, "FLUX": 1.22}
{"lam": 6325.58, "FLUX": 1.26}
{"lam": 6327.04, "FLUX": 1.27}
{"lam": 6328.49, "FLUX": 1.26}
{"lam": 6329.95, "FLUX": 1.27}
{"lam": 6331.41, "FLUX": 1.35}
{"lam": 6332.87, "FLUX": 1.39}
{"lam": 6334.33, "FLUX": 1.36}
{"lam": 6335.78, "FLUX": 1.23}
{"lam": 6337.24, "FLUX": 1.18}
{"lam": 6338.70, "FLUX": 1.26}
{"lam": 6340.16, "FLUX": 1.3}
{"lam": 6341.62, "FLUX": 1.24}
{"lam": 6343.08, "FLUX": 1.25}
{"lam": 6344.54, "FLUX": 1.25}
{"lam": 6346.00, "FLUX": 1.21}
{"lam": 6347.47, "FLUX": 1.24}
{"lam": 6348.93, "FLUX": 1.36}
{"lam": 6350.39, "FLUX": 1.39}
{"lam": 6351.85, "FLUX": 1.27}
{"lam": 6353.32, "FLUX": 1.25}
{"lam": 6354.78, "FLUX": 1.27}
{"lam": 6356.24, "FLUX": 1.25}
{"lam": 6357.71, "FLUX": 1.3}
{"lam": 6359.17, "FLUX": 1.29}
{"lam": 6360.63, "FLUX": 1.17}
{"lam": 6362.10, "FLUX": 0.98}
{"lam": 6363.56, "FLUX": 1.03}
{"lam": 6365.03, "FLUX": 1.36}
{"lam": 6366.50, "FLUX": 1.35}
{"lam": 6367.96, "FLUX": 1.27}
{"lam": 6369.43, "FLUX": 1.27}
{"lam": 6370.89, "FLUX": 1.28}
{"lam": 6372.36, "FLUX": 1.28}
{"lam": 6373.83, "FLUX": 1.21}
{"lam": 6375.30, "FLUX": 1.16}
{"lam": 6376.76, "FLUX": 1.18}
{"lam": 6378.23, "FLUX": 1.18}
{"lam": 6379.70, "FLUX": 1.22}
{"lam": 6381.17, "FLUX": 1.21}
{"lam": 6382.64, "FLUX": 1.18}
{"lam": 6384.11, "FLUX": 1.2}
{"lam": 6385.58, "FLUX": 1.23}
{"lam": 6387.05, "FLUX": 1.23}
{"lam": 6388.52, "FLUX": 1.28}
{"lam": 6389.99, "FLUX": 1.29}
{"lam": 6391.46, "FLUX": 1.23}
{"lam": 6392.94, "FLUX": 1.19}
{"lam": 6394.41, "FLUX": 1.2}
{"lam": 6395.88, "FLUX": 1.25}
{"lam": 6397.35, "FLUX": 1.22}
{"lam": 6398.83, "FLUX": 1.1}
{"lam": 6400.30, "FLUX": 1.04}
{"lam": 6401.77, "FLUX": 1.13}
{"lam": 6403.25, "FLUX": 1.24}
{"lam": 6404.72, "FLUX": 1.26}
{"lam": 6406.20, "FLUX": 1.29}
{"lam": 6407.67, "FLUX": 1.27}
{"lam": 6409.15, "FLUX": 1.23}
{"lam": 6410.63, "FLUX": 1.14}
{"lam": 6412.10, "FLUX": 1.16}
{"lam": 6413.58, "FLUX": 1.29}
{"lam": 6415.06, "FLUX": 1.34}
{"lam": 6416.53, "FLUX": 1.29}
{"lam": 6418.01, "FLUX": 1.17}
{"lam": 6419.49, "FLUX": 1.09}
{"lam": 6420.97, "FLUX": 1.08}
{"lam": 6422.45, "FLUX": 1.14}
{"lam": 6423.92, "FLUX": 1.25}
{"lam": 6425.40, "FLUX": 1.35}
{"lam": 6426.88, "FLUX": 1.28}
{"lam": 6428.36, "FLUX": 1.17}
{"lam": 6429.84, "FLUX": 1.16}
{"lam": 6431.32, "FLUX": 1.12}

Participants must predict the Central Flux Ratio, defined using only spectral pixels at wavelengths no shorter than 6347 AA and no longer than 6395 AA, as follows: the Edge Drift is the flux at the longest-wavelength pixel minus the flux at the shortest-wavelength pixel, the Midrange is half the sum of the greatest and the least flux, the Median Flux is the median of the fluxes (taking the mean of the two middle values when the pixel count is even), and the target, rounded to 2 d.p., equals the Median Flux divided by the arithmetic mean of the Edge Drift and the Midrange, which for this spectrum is 2.17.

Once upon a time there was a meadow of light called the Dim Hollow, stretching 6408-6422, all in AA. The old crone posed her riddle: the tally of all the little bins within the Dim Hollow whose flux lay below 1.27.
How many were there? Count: 6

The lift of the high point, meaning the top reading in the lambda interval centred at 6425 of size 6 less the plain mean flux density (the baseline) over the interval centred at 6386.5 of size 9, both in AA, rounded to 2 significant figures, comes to 0.11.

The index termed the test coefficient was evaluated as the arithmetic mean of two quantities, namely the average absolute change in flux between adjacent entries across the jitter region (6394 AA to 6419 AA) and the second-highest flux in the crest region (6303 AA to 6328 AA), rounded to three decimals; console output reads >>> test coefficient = 0.712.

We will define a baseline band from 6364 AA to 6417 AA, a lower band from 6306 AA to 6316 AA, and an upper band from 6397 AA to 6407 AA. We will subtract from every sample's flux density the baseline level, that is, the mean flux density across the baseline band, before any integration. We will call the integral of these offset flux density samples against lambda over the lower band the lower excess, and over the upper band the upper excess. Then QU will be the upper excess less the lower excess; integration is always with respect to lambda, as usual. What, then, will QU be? -0.8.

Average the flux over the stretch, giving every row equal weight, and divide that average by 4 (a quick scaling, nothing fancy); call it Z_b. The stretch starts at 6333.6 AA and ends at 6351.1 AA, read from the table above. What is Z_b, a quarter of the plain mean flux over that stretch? 0.318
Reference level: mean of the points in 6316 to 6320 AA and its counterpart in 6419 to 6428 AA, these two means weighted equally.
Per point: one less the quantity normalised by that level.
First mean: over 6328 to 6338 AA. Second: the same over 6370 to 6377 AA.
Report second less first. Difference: 0.06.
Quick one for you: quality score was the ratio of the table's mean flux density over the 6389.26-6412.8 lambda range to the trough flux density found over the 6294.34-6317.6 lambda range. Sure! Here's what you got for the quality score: 1.45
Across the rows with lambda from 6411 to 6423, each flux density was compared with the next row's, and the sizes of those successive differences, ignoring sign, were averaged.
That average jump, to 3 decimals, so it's 0.071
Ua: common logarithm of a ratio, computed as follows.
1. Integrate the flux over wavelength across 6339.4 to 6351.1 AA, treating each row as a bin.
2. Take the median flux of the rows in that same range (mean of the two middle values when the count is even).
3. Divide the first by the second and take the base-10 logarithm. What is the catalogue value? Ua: 1.08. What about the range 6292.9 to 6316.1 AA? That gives 1.37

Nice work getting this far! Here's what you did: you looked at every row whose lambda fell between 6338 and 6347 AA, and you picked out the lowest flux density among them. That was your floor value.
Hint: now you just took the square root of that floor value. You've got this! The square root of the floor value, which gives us 1.10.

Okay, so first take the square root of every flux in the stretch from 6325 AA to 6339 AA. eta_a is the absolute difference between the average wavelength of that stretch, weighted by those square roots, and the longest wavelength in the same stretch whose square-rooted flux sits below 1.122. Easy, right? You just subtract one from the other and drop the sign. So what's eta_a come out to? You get 5.1 AA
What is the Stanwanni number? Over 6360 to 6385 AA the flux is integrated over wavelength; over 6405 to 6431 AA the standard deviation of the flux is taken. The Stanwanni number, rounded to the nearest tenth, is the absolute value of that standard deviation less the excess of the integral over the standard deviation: 30.0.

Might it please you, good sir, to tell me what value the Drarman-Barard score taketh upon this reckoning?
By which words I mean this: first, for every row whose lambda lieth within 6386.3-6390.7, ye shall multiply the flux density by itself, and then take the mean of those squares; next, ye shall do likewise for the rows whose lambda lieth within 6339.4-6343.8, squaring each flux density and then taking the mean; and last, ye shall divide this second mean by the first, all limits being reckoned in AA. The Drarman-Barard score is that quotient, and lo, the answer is 0.99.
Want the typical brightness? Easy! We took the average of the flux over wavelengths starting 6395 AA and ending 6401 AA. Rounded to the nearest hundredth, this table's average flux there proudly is 1.15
